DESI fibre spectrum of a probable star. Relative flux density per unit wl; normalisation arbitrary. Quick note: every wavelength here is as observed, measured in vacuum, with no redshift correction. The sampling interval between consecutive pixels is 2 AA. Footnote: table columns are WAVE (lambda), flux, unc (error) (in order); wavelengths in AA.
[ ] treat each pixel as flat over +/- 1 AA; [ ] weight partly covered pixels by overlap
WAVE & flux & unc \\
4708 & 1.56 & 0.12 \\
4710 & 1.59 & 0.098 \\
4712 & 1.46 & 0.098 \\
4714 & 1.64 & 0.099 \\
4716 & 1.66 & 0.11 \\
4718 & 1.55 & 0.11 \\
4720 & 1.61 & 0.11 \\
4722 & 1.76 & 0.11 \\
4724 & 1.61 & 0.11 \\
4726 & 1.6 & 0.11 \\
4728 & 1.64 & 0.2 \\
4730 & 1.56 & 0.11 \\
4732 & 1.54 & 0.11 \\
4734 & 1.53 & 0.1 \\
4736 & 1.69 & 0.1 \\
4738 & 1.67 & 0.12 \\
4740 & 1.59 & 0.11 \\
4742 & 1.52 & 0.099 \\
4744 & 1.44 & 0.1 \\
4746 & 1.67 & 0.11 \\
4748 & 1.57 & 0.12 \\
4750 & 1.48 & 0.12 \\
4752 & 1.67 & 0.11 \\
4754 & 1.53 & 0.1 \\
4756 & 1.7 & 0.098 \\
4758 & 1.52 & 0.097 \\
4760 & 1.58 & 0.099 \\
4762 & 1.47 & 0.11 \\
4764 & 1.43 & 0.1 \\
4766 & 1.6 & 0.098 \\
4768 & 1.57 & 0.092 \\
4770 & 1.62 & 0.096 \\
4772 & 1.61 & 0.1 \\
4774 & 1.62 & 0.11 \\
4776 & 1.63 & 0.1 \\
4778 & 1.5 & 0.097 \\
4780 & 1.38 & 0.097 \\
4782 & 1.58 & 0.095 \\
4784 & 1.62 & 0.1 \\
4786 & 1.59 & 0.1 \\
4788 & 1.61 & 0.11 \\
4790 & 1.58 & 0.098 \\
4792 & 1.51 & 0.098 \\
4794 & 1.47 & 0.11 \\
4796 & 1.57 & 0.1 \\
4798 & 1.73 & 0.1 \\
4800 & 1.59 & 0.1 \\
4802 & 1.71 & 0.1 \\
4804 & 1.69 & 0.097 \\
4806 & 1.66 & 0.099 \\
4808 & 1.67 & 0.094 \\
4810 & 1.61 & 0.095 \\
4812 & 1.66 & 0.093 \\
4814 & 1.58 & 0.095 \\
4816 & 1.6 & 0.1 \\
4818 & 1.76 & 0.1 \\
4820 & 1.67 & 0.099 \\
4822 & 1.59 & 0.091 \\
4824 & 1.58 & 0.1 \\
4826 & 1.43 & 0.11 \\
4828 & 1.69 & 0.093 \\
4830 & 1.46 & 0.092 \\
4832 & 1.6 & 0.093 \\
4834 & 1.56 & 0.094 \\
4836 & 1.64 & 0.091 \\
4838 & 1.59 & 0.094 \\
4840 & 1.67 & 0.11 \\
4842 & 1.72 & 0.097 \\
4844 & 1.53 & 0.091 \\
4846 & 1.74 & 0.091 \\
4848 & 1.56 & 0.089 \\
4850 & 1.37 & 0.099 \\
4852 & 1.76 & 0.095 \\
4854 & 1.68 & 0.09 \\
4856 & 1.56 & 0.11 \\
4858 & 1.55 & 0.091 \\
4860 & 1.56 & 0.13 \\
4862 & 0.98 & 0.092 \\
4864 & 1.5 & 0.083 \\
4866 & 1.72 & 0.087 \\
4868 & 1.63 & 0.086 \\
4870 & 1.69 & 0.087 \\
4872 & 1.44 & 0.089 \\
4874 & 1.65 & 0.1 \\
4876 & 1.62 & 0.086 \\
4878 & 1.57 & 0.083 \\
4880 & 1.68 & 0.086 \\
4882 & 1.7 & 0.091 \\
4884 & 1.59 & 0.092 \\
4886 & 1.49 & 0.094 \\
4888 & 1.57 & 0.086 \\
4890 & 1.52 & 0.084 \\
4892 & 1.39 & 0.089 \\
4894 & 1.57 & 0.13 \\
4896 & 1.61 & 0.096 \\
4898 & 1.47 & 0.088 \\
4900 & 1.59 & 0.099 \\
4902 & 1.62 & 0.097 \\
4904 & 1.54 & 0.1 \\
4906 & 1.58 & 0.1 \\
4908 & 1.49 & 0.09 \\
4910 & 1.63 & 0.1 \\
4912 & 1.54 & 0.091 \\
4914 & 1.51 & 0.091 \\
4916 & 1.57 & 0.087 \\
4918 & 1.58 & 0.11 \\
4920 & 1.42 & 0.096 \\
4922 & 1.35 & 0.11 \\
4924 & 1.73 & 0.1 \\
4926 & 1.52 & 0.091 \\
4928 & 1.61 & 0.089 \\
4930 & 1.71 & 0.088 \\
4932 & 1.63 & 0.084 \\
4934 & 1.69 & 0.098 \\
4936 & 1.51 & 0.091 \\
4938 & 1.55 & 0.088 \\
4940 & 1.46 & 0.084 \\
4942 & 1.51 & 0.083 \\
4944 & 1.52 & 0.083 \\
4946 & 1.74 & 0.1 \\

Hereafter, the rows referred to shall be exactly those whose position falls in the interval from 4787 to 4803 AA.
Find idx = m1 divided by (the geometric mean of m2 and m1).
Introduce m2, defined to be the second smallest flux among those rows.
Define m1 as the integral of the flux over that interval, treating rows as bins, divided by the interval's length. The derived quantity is 1.03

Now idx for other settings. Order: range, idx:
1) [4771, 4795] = 1.03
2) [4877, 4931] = 1.06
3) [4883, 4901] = 1.02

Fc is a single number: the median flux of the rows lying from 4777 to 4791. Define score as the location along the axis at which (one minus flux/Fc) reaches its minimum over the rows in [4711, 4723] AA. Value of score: 4722 AA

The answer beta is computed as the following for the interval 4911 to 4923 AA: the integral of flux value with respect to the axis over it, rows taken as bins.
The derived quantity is 17.9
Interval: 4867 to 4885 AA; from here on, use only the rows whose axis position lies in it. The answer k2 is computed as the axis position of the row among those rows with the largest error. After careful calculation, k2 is 4874 AA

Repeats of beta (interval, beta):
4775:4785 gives 15.4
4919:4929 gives 15.3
